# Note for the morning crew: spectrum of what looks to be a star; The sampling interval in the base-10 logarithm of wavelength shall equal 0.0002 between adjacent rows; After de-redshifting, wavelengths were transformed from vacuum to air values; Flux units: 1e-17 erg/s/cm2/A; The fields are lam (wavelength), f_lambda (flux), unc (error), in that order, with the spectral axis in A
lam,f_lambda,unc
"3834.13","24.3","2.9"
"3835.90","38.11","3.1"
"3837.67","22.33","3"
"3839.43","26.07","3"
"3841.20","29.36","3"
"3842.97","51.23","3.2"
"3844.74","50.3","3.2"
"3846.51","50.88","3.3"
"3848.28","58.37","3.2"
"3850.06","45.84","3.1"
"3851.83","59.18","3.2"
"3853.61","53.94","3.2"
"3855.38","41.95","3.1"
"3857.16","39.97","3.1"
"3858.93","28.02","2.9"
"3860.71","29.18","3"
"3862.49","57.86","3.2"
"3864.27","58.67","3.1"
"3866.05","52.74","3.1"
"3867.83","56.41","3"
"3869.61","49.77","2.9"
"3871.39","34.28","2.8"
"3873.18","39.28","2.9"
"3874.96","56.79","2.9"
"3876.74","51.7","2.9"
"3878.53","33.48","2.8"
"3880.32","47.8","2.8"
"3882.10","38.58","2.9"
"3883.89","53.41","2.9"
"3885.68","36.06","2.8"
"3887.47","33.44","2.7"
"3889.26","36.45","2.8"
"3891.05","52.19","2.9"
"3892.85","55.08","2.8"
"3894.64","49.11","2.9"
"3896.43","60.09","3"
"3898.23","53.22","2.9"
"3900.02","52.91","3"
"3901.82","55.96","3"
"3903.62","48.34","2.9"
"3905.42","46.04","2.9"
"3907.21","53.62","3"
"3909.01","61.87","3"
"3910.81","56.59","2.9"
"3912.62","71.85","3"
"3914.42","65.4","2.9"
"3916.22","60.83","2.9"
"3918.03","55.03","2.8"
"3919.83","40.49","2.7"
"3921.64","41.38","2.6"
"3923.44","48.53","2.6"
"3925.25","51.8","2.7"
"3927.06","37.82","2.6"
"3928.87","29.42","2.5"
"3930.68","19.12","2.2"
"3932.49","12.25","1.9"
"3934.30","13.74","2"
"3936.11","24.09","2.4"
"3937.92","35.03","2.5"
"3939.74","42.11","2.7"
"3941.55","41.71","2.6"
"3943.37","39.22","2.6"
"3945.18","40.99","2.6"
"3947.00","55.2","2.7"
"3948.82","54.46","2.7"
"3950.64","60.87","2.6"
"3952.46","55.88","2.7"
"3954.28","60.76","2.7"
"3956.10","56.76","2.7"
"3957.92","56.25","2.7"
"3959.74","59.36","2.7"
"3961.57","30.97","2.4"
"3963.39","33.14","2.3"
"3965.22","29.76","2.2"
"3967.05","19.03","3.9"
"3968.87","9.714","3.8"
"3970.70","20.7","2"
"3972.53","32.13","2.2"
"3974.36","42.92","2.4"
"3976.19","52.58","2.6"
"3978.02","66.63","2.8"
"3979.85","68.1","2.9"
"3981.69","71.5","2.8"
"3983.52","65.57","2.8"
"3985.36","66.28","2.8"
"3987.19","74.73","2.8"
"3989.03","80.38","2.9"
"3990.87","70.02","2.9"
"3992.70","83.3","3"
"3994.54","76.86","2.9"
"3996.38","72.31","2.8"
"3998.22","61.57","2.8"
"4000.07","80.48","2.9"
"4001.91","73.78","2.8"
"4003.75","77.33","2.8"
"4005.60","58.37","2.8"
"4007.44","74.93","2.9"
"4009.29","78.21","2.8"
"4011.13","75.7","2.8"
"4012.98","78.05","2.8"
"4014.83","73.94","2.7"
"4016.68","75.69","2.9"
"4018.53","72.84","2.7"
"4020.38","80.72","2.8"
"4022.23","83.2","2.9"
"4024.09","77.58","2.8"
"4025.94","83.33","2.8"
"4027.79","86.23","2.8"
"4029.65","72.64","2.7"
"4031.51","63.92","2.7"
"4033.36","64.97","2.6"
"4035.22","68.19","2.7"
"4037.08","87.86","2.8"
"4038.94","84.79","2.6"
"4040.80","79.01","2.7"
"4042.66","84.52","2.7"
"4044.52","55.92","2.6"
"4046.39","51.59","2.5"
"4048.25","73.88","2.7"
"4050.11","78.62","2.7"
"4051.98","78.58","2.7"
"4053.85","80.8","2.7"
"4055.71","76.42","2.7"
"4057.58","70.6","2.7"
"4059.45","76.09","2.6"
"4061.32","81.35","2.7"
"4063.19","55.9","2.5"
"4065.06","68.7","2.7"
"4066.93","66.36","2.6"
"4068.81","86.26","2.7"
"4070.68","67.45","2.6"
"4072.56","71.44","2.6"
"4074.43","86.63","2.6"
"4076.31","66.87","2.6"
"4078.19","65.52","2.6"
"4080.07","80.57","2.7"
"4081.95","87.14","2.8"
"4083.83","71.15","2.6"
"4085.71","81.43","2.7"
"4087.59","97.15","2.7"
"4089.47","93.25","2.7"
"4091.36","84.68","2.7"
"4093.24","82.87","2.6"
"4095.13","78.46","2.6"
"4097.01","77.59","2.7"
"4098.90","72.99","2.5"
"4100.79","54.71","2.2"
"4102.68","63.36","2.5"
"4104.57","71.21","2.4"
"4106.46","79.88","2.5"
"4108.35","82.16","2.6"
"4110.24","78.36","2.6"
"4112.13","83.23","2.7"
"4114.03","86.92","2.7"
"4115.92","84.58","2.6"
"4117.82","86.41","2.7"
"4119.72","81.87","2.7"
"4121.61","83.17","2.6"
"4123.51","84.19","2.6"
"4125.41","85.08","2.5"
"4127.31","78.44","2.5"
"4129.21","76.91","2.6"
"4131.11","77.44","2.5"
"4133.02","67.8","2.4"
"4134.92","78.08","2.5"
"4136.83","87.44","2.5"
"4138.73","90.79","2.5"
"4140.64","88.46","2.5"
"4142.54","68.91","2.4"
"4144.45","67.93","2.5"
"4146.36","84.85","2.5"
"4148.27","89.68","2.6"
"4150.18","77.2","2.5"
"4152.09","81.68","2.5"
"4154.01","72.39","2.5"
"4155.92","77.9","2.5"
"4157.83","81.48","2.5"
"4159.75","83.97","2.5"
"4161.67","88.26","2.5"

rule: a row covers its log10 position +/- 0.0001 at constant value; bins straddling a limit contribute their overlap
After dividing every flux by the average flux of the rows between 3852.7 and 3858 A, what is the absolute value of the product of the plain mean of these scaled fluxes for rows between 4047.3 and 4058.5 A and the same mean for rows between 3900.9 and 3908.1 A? 1.90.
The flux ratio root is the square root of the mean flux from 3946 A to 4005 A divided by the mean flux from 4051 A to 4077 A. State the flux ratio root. 0.88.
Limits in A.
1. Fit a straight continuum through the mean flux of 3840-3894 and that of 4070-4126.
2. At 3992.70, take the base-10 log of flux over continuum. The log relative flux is 0.11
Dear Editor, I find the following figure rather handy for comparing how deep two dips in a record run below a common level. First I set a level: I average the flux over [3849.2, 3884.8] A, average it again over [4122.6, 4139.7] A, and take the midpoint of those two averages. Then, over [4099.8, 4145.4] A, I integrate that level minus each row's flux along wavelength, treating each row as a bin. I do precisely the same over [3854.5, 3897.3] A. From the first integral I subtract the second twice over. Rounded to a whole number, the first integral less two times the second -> -2233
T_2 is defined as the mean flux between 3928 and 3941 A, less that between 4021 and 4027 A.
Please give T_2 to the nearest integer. -56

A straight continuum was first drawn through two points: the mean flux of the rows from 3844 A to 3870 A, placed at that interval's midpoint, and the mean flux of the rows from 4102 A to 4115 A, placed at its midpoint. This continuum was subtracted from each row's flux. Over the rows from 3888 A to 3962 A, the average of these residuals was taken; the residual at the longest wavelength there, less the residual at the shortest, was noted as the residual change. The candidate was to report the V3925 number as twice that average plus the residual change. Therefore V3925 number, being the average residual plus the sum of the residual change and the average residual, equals -33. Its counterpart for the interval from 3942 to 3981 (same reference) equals -7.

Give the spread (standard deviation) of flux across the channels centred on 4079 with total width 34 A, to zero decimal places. 11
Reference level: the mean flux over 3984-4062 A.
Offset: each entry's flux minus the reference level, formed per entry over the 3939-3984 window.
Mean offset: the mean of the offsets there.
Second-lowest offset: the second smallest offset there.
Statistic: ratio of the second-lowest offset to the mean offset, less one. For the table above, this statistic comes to 1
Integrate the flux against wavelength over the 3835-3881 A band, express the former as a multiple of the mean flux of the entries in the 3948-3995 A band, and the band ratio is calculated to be 38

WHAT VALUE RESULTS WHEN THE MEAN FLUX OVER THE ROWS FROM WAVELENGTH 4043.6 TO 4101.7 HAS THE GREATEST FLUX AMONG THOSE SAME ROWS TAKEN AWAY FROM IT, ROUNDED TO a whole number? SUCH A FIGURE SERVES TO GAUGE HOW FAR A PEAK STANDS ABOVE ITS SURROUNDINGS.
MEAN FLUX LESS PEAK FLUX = -22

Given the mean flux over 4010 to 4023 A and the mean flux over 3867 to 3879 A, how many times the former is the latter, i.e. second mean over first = 0.60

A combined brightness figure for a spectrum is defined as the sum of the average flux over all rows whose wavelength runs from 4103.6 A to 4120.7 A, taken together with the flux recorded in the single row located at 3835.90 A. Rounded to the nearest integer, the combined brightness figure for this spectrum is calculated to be 120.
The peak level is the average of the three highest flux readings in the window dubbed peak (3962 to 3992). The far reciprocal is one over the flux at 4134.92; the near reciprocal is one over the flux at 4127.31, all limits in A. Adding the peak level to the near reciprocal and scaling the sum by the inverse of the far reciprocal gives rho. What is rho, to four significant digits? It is 5899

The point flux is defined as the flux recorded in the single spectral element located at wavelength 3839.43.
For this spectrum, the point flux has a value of 26.07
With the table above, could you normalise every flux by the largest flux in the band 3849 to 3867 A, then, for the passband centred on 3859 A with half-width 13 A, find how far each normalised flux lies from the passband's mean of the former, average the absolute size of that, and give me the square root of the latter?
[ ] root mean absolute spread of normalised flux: 0.39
